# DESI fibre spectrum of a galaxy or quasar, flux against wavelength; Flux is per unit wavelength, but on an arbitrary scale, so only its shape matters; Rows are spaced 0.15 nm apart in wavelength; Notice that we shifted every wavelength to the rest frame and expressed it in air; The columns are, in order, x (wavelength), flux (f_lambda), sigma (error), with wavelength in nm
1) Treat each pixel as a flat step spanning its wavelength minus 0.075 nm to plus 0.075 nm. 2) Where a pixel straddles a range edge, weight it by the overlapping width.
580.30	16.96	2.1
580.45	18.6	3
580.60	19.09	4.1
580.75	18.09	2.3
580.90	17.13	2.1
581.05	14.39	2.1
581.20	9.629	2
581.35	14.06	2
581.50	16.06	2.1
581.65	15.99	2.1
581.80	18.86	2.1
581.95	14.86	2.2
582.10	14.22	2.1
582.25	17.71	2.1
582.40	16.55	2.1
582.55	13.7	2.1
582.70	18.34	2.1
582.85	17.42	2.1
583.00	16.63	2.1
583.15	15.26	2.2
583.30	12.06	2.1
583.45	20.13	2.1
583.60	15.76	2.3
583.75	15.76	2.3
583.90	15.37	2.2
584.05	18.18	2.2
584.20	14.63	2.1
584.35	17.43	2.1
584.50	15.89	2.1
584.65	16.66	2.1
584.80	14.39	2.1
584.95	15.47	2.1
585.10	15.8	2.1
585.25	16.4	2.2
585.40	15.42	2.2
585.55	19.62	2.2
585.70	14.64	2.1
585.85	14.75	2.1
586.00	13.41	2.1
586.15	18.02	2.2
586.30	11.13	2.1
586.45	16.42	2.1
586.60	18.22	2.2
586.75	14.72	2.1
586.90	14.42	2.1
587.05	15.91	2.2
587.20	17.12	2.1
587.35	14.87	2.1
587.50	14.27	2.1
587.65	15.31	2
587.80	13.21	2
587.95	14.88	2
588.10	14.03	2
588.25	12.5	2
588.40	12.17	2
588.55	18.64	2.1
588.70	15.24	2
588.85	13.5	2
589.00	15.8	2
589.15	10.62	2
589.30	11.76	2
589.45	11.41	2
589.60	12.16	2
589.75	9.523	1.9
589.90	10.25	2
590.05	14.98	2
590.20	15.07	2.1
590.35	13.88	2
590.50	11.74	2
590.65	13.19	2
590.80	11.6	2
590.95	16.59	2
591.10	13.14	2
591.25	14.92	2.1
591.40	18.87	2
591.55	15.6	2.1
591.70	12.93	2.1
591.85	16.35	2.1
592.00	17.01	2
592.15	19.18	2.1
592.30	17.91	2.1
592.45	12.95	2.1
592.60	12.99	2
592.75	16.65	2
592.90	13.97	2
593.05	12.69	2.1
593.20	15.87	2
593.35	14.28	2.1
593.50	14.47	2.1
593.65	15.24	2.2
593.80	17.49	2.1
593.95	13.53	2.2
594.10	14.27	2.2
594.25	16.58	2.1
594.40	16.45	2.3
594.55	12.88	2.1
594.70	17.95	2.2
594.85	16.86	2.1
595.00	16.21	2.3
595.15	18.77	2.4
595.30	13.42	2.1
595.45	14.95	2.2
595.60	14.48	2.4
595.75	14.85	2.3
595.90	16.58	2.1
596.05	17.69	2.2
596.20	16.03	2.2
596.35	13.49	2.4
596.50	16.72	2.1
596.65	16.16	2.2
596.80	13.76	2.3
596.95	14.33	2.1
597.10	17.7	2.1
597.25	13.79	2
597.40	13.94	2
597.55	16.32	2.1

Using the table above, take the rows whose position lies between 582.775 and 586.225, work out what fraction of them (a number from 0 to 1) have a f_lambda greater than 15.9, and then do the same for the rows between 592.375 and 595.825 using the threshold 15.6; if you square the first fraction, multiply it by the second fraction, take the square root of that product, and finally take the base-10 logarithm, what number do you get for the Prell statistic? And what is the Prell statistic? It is -0.61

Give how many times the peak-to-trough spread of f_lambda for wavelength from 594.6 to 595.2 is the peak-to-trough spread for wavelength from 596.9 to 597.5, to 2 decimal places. 0.65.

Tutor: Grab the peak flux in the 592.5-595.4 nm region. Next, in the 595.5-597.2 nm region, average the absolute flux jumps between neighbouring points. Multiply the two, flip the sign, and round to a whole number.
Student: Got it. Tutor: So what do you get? -33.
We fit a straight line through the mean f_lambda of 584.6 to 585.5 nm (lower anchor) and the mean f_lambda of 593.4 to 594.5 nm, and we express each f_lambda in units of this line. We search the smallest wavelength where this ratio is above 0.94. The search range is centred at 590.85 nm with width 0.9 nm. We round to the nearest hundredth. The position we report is 590.95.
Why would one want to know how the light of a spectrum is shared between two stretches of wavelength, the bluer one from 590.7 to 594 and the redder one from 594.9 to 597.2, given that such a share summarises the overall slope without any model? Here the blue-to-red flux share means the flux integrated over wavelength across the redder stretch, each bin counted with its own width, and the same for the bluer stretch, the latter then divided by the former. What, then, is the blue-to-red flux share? 1.4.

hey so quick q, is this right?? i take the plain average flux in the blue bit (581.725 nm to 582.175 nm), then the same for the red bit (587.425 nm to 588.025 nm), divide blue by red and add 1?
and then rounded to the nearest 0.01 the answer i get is 2.11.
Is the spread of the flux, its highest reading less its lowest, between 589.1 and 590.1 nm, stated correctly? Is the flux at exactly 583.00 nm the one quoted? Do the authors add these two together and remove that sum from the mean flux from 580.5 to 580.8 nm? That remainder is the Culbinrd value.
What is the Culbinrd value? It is -3.5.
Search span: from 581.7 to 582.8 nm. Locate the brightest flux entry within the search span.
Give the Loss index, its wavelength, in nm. 581.80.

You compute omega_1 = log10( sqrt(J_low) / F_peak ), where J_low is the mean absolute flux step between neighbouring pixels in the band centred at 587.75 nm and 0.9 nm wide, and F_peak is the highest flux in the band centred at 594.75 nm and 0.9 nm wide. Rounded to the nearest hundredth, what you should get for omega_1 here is -1.22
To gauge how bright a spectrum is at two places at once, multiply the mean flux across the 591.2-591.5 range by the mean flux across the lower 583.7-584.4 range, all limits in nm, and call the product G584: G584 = 275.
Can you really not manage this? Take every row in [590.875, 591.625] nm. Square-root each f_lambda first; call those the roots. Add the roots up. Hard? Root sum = 19.85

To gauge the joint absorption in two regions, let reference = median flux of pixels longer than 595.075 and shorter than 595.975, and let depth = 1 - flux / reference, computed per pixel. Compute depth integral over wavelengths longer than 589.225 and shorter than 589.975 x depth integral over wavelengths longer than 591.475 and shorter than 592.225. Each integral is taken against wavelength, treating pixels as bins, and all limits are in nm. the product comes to -0.013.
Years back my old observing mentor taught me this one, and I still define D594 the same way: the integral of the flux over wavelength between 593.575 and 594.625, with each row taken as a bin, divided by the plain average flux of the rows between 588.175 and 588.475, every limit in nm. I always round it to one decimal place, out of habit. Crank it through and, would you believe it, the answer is 1.3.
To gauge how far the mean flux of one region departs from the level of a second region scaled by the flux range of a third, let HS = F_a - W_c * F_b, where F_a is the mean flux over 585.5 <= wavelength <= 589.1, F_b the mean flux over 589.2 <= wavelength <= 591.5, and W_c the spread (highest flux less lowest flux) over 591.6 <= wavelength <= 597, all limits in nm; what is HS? -71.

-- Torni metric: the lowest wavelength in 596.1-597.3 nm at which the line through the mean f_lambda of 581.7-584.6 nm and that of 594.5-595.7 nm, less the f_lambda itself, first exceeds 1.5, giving 596.35 nm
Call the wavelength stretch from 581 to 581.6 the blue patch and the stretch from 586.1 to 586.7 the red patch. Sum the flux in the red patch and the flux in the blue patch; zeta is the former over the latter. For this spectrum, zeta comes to 1.18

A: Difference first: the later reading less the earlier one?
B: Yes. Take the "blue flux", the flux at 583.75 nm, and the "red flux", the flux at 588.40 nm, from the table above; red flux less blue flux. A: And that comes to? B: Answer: -4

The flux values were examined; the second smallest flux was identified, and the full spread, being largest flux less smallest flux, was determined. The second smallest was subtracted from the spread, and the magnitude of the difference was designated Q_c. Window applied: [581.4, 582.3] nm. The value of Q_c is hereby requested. 10.2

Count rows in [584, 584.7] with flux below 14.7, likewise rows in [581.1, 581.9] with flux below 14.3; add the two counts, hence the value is 3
